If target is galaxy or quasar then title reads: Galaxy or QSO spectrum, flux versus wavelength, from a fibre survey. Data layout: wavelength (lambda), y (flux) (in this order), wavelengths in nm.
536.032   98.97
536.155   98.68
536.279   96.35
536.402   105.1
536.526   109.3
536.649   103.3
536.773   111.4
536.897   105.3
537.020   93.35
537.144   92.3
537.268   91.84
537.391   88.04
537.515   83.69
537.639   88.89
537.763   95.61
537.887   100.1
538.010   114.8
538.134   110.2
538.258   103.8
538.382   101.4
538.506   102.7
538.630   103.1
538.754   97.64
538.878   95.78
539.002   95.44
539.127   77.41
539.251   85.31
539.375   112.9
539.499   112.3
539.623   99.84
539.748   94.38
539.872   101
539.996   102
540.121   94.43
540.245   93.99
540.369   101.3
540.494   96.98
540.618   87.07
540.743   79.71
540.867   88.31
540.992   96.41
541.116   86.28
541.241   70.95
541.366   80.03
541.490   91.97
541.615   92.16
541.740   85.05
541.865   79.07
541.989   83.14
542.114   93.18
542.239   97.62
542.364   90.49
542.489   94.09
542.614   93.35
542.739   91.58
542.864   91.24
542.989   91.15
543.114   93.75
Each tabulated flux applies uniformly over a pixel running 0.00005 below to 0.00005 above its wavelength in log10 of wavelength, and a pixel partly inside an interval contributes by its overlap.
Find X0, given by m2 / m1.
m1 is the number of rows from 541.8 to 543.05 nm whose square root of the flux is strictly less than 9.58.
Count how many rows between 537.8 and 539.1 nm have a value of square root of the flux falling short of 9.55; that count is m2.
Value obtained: 0.0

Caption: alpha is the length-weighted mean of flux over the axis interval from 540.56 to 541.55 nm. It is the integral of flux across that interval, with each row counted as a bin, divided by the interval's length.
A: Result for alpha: 85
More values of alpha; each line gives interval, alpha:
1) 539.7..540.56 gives 98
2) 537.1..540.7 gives 97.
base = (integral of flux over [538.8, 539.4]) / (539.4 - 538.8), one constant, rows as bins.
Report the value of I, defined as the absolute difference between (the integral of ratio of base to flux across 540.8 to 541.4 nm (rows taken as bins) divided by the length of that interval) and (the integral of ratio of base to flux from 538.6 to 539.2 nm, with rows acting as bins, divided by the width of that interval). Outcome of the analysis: 0.10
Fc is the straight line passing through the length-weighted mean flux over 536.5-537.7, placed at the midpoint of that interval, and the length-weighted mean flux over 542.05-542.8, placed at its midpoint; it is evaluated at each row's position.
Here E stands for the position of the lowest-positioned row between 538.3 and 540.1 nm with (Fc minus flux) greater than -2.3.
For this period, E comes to 538.754 nm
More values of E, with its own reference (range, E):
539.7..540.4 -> 539.748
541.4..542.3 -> 541.490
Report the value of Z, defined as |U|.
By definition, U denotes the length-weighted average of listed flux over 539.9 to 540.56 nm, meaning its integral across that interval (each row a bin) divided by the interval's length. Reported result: 98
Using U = 98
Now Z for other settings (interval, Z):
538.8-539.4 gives 92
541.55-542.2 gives 87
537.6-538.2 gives 102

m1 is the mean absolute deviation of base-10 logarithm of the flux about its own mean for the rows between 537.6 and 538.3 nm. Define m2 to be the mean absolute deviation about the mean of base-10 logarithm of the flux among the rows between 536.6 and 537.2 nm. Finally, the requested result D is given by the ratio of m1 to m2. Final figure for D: 1.1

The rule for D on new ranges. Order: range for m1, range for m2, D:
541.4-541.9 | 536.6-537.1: 1.2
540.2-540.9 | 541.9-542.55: 1.6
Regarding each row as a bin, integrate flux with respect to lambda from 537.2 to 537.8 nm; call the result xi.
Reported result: 53.6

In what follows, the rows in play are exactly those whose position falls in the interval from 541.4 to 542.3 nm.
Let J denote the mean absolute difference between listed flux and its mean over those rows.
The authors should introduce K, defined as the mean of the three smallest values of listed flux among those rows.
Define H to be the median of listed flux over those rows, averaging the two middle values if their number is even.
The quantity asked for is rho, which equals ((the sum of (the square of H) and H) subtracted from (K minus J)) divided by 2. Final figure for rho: -4237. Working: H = 92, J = 5.5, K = 82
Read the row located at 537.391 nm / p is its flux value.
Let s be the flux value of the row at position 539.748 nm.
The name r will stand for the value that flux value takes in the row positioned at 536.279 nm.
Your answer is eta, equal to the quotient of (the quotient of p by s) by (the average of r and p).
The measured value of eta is 0.0101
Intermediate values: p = 88.04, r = 96.35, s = 94.38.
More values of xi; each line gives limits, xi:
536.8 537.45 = 61.9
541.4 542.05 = 56.0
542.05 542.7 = 60.8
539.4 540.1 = 71.4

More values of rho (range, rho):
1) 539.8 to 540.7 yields -4707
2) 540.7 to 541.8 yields -3730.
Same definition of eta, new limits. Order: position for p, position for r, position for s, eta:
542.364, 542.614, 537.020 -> 0.0105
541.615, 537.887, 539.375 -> 0.0085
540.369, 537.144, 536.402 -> 0.0100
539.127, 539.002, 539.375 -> 0.0079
